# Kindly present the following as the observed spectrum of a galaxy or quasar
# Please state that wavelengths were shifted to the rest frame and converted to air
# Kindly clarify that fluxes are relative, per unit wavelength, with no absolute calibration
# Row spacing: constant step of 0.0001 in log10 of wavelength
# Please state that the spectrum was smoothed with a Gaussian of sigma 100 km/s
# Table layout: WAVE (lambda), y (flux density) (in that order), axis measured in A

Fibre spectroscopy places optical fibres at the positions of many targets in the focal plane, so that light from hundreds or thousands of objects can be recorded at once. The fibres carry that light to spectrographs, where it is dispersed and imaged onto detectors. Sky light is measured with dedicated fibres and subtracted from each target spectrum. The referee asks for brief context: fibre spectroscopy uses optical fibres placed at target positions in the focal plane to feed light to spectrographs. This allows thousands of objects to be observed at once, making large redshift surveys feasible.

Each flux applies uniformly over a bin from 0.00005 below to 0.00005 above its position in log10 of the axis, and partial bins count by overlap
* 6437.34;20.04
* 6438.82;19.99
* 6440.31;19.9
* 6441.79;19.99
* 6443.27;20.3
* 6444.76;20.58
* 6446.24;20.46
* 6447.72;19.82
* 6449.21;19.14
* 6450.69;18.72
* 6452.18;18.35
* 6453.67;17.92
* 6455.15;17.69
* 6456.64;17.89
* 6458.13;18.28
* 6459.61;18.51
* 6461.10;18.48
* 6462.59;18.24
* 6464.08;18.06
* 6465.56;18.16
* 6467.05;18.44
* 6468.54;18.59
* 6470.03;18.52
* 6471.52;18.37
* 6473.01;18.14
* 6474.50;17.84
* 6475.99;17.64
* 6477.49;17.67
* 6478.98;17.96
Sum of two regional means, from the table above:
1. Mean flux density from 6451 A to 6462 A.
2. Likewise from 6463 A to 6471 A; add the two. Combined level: 36.5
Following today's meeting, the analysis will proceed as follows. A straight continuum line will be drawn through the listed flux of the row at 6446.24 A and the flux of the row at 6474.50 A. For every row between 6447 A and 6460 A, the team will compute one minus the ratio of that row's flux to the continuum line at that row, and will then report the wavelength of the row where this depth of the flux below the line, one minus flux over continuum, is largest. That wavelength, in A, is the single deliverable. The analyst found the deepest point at 6455.15 A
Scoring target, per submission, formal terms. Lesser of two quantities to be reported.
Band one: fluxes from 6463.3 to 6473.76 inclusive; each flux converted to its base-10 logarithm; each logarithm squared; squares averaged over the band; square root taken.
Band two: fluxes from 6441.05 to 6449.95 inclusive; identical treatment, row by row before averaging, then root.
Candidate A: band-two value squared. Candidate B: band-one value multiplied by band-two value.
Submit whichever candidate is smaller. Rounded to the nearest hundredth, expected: 1.64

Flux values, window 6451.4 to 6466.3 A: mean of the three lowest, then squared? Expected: 318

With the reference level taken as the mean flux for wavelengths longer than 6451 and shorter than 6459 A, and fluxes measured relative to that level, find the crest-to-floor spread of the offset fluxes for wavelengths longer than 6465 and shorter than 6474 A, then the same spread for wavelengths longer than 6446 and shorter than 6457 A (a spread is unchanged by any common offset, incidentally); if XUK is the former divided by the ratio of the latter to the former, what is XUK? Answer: 0.1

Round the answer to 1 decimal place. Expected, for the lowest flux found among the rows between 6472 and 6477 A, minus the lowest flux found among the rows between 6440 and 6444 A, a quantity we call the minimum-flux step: -2.3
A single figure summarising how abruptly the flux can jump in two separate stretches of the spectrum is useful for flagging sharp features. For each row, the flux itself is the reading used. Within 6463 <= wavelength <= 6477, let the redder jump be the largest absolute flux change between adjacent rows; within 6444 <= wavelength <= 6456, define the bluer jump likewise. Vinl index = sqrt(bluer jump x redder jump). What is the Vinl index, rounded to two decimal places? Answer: 0.45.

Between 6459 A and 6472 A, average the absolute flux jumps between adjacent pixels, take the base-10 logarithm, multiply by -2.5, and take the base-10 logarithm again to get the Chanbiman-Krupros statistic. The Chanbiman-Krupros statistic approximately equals 0.31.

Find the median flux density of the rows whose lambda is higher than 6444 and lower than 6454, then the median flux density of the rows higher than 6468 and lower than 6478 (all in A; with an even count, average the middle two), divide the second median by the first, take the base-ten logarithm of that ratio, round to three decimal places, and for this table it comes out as -0.023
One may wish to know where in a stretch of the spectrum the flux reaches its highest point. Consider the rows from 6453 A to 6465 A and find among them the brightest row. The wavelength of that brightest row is 6459.61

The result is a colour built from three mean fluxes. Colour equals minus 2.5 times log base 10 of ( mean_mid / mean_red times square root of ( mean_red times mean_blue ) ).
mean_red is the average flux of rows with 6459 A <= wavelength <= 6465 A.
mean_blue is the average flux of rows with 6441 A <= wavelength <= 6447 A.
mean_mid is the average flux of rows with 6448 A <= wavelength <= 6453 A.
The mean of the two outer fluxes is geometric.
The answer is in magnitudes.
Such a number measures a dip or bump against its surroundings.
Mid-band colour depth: -3.24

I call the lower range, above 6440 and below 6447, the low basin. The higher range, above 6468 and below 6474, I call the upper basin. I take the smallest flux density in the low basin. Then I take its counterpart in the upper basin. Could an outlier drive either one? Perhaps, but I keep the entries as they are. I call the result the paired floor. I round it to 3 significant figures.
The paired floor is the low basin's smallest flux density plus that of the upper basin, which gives 38.0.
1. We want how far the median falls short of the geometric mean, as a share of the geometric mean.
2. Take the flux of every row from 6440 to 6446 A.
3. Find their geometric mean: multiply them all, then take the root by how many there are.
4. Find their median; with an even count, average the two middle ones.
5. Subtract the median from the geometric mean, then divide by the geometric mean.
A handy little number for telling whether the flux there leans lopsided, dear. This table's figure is 0.0023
